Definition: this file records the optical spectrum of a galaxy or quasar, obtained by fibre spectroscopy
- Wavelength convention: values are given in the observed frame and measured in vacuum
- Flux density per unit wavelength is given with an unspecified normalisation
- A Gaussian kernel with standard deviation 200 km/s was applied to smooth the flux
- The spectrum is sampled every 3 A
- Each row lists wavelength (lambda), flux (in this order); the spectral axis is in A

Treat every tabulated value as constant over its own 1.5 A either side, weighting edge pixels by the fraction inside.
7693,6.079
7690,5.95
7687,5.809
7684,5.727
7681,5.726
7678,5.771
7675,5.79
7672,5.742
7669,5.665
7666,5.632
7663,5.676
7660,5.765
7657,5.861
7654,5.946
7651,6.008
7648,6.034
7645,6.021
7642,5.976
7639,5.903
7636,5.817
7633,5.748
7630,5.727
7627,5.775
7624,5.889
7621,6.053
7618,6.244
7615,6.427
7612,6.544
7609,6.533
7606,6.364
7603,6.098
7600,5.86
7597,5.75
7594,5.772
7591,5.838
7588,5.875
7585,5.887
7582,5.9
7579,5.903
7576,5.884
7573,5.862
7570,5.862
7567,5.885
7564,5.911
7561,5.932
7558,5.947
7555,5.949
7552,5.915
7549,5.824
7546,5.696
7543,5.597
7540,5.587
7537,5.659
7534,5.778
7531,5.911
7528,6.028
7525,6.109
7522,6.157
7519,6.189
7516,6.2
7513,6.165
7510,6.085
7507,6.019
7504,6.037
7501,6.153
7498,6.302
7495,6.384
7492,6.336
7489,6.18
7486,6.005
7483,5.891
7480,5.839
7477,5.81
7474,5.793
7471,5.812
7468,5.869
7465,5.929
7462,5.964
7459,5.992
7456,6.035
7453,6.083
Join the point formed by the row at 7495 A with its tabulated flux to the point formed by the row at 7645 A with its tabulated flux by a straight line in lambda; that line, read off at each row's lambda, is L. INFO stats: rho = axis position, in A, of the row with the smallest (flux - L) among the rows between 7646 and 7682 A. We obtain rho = 7666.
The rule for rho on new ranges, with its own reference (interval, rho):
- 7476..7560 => 7540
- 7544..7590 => 7546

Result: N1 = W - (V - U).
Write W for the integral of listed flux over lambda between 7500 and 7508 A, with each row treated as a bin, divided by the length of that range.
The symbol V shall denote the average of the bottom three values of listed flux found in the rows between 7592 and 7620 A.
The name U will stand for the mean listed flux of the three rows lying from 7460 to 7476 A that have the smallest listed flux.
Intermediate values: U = 5.82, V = 5.79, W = 6.07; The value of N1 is 6.10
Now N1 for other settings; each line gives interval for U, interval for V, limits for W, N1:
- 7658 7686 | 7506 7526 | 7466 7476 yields 5.42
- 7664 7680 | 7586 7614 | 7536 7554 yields 5.61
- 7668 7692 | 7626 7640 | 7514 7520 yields 6.15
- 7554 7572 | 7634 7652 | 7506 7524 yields 6.13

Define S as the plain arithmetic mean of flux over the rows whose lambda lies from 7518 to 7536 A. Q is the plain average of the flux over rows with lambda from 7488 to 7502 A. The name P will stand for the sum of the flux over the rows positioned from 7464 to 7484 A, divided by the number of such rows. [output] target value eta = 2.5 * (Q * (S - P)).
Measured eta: 3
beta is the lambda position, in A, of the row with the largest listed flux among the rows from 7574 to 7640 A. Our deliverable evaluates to 7612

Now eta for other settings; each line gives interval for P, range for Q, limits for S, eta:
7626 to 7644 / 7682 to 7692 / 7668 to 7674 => -2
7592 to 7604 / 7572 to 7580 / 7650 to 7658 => 1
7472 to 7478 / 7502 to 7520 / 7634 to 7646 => 2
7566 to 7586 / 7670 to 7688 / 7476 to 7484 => -1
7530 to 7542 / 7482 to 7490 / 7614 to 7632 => 4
